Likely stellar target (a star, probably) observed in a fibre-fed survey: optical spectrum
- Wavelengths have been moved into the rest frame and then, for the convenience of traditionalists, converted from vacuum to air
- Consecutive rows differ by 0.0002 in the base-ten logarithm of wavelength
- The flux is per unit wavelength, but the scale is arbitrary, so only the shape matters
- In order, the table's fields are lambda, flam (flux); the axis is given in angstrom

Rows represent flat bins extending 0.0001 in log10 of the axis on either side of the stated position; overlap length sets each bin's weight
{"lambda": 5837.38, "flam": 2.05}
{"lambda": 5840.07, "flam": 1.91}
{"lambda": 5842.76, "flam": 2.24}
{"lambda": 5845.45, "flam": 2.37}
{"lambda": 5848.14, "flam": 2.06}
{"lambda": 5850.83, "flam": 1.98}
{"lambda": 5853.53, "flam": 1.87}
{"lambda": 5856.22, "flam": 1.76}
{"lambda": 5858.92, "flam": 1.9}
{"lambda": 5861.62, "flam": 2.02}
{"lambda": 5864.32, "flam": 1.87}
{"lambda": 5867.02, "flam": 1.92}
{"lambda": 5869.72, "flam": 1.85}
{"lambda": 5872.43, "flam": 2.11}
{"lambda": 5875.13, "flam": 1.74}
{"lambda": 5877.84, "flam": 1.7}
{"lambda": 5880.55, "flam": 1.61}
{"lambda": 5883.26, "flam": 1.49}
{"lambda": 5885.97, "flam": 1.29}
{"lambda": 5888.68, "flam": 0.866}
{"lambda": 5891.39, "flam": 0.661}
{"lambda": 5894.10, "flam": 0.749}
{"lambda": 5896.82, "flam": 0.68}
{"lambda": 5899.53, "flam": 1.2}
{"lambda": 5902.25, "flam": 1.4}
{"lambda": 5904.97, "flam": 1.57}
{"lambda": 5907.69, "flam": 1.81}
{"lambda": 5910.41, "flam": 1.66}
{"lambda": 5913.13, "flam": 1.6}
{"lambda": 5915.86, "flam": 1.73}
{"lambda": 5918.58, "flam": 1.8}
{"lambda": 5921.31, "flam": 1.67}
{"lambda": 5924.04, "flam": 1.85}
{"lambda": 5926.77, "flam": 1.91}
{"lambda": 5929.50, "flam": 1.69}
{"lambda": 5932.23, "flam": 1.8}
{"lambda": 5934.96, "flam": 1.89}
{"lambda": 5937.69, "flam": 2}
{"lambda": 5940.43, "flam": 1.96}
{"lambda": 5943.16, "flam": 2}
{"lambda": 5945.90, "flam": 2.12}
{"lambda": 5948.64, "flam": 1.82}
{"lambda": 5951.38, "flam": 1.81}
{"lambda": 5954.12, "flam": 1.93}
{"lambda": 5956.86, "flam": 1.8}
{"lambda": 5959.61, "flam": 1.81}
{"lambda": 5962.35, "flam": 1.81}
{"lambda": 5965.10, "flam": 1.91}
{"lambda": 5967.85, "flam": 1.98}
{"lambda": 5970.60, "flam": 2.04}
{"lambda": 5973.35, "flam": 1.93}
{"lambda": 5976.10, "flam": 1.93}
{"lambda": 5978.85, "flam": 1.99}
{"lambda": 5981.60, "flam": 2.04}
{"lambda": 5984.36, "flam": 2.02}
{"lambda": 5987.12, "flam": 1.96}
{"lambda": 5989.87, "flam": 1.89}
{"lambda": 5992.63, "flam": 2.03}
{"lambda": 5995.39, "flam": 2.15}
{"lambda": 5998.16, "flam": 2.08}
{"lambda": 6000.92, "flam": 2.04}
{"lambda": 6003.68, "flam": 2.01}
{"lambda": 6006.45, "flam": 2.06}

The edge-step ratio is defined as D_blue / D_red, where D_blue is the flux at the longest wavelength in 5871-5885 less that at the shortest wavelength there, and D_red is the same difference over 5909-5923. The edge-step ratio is -62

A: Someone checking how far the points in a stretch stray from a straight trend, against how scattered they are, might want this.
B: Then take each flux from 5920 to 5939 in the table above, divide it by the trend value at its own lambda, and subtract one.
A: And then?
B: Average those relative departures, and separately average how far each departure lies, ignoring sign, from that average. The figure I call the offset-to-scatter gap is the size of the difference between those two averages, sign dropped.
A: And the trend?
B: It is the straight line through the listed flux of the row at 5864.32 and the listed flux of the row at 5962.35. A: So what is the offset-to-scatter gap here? 0.05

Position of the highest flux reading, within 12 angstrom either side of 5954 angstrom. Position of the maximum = 5945.90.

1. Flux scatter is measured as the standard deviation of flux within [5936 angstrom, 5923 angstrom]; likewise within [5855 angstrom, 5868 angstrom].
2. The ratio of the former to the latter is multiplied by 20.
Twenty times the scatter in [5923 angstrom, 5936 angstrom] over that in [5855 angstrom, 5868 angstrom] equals 19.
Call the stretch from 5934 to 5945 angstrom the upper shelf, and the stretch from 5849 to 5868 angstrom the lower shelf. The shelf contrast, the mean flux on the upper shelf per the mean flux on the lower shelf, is 1.03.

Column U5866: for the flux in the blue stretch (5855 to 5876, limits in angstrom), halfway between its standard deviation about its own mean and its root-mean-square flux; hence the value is 1.01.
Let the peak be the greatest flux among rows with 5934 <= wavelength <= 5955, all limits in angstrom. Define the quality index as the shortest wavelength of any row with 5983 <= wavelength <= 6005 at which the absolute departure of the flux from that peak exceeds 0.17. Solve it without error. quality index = 5989.87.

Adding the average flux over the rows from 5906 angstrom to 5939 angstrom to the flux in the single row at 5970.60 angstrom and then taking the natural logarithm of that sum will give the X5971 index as 1.34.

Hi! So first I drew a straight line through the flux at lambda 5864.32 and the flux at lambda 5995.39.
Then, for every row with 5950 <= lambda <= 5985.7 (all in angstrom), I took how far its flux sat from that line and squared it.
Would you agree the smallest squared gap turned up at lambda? 5970.60 angstrom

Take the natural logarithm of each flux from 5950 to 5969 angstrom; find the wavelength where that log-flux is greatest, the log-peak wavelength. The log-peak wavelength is 5967.85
